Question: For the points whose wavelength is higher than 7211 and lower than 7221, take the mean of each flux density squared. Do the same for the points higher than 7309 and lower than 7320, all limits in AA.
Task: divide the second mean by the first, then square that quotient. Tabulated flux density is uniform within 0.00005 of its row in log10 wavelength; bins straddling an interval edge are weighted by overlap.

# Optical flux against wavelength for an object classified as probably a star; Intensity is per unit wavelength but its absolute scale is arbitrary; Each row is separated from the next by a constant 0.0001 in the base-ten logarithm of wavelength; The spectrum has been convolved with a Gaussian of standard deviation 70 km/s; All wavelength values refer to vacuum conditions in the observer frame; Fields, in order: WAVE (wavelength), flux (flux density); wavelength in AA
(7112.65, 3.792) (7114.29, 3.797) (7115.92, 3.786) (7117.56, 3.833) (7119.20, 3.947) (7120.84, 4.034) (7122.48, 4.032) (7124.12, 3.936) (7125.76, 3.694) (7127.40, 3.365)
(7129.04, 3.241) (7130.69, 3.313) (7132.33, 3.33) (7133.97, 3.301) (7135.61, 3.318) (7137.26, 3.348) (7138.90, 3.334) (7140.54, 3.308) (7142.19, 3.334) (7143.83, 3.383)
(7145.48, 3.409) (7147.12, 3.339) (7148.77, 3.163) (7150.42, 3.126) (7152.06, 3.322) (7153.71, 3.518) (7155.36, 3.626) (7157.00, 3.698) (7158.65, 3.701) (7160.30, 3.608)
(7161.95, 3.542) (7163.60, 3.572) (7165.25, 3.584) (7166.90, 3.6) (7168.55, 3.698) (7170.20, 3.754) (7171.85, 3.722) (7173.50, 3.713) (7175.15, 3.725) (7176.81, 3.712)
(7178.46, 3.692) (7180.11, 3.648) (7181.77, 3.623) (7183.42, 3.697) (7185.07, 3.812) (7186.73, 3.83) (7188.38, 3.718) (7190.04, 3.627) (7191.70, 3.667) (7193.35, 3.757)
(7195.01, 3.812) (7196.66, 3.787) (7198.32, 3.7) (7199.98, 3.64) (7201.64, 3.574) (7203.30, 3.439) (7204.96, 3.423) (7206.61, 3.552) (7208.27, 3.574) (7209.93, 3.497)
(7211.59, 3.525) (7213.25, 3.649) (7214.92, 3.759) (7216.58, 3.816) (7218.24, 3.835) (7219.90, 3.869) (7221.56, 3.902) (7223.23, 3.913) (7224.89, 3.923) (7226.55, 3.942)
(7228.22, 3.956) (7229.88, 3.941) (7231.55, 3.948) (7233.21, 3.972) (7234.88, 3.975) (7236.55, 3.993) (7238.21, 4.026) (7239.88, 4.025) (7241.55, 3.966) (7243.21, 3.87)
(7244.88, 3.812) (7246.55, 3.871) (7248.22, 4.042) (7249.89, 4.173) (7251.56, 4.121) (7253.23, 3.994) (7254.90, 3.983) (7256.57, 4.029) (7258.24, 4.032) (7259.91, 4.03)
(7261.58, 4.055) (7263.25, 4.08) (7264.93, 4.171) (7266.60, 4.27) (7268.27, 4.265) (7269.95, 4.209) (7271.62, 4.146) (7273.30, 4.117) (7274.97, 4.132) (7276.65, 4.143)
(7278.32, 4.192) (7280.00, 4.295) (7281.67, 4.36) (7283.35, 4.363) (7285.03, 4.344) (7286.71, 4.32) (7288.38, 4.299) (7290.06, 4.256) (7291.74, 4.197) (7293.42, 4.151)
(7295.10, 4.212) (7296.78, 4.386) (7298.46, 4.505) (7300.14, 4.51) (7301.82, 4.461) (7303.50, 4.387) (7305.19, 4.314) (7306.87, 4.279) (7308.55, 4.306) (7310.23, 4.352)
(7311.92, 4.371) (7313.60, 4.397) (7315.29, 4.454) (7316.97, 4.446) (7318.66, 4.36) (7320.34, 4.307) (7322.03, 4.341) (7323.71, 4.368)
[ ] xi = 1.9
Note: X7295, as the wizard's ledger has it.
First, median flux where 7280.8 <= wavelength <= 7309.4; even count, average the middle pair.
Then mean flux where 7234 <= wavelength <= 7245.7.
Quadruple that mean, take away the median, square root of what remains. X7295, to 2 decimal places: 3.39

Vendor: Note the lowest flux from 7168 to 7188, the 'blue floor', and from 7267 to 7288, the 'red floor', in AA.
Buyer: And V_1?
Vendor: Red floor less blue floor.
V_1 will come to 0.49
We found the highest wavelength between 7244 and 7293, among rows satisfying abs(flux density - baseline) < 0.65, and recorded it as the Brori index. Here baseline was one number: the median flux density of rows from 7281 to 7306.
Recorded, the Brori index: 7291.74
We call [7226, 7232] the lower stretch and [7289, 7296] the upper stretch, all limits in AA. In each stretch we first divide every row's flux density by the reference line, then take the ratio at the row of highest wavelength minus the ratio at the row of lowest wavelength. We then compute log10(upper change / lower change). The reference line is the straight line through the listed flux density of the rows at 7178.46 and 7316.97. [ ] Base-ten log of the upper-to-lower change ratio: 0.5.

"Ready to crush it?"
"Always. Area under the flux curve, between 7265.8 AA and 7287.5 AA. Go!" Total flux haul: 92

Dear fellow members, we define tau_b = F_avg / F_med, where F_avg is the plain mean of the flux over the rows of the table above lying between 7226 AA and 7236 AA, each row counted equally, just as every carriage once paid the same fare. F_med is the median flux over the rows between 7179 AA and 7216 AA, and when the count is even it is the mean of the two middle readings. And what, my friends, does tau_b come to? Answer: 1.08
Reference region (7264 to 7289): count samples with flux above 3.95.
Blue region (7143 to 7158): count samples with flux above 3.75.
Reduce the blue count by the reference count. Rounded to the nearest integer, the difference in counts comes -15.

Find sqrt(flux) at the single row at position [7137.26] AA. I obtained 1.83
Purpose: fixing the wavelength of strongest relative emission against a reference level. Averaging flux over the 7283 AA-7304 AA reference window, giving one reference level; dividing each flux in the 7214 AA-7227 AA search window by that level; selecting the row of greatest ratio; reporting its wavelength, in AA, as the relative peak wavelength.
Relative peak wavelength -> 7226.55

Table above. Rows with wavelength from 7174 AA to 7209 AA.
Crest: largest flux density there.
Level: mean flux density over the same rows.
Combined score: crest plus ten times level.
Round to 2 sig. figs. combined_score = 41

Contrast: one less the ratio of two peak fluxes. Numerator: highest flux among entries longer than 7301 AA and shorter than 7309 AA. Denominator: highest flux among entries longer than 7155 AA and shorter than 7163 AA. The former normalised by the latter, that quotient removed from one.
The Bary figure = -0.21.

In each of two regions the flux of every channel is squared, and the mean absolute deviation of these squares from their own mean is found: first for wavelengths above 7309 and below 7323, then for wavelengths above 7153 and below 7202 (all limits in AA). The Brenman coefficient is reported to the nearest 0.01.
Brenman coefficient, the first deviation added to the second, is 0.84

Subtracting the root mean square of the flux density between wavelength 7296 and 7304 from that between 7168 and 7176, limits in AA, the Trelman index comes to -0.7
